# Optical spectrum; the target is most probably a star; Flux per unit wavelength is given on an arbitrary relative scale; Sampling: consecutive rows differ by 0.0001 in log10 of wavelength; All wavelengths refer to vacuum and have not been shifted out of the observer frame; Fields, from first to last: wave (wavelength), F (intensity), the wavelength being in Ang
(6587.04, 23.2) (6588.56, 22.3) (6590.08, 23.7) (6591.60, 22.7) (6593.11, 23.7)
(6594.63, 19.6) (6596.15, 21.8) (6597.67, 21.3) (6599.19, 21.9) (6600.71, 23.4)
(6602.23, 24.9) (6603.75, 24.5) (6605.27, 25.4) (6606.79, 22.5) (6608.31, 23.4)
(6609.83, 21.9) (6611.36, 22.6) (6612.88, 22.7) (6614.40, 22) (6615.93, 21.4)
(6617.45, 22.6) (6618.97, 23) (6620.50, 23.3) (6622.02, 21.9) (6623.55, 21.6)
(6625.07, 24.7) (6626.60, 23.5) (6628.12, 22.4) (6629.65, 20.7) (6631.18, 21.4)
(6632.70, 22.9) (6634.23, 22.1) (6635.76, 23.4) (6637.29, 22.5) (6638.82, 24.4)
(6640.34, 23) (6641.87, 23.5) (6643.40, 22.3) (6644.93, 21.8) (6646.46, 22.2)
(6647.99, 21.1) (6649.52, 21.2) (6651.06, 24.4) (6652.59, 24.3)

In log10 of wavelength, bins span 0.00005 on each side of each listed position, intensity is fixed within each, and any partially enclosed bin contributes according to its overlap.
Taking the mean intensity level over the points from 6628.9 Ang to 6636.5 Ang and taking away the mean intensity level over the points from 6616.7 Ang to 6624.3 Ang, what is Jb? -0.4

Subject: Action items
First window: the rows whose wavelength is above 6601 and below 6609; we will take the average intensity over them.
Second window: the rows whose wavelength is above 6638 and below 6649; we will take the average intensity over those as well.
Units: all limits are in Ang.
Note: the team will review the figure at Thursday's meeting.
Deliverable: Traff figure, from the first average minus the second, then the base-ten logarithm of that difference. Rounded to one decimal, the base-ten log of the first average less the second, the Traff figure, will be 0.2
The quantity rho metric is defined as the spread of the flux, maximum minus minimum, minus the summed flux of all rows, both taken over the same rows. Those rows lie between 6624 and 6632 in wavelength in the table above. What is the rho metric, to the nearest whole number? -109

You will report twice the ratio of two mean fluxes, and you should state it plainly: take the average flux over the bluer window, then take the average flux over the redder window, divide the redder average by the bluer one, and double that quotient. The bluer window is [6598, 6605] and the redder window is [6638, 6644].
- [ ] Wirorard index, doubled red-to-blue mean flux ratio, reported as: 1.97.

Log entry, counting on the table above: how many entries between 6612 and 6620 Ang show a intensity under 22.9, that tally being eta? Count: 4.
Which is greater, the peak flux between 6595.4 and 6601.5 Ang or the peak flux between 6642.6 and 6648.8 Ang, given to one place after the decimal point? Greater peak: 23.4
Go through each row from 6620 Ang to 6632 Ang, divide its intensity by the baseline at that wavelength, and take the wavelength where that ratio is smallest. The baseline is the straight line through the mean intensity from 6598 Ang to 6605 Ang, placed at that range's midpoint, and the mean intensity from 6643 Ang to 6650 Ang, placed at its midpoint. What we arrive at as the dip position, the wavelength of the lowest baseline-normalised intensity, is 6629.65 Ang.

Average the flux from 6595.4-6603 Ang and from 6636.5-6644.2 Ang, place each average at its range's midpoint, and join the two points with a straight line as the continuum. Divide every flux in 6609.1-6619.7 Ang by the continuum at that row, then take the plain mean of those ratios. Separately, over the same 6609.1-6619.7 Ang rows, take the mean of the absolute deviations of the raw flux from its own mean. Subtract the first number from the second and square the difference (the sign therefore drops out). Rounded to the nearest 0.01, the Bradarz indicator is 0.26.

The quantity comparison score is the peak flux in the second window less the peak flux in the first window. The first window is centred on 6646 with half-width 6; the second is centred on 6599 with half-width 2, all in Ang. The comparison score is -1.0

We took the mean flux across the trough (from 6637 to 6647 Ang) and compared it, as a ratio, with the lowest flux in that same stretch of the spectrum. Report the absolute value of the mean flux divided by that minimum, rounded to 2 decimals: 1.05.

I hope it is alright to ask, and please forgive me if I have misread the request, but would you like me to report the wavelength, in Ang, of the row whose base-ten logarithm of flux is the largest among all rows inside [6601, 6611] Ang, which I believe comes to 6605.27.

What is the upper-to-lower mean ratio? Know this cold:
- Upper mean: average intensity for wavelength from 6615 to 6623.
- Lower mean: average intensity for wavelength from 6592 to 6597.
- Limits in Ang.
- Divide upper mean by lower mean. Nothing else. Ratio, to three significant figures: 1.03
